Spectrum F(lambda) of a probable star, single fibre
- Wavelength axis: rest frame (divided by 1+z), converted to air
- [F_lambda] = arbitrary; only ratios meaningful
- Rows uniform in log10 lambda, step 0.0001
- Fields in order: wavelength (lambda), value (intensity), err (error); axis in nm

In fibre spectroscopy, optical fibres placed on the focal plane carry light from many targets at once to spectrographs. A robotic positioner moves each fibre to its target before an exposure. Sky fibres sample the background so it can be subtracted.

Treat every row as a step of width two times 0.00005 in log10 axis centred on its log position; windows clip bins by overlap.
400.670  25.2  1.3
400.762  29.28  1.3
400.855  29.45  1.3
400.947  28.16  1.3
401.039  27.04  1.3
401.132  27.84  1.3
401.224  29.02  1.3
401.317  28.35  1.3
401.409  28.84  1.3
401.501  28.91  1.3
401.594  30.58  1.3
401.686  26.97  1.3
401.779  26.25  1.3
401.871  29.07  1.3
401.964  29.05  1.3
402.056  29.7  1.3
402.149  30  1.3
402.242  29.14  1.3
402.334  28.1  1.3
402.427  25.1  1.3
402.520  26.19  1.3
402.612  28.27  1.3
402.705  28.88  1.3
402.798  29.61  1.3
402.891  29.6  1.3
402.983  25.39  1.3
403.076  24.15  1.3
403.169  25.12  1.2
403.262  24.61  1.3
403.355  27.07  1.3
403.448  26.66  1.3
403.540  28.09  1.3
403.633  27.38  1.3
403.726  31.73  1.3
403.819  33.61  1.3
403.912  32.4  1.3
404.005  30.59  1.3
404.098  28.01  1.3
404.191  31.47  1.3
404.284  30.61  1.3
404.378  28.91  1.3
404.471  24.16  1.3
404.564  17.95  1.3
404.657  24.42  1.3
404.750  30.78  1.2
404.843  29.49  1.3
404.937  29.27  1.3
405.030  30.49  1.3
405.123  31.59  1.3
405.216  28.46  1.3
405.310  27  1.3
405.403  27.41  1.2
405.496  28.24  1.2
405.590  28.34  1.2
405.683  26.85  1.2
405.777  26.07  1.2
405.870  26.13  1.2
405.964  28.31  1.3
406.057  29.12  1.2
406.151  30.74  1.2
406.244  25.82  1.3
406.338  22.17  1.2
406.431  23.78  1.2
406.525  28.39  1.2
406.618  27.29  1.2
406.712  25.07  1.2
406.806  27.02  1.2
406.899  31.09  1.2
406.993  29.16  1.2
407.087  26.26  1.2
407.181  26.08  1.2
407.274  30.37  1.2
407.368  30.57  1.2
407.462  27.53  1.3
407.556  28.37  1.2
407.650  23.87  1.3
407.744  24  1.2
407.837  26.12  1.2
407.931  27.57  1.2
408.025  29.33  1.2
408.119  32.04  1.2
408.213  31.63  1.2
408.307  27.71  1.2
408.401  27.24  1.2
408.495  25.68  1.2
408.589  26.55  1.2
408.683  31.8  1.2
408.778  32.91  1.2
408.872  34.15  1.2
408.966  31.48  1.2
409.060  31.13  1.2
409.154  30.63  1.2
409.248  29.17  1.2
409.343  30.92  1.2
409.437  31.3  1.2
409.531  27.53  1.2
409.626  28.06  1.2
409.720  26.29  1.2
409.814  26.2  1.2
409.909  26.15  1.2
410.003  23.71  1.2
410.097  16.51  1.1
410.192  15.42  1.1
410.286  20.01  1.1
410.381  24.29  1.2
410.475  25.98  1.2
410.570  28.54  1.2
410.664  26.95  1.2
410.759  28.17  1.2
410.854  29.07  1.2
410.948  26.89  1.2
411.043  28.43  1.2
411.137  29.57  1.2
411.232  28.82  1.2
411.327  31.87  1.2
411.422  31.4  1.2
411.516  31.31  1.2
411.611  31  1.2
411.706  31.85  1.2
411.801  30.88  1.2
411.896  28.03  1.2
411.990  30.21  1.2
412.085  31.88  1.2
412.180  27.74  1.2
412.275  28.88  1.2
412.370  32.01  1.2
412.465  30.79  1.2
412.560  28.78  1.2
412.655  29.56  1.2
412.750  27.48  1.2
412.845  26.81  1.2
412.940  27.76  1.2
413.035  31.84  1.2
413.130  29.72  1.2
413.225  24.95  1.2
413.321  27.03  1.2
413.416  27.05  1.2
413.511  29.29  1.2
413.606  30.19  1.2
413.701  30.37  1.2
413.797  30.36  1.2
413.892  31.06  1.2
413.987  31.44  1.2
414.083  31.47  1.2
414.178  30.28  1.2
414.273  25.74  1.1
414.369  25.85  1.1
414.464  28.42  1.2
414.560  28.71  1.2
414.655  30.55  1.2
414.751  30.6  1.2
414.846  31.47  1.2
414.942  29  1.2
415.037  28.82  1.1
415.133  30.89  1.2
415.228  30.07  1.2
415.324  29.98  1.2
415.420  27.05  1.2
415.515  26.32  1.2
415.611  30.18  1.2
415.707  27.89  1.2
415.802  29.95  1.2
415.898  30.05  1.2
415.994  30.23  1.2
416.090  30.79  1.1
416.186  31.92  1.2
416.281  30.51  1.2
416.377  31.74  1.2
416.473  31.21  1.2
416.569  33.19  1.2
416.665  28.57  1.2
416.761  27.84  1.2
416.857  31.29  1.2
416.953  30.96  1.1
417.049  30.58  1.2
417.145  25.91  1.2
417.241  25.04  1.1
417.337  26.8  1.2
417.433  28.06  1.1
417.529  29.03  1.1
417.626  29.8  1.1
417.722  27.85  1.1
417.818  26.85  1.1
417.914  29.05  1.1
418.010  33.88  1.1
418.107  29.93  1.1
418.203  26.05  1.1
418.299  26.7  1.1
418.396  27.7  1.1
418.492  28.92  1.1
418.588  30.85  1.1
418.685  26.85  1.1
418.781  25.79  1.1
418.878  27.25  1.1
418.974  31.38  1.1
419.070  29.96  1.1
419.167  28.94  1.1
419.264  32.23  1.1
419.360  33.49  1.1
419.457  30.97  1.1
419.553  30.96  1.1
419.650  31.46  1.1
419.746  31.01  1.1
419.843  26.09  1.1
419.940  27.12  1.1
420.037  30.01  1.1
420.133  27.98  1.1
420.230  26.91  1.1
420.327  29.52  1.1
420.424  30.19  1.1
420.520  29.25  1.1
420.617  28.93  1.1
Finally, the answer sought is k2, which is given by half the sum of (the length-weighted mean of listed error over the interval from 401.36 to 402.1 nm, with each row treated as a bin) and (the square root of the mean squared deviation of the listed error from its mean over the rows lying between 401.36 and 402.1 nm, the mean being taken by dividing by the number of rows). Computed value 0.651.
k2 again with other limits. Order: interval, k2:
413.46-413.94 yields 0.601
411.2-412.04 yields 0.600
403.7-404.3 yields 0.650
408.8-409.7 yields 0.600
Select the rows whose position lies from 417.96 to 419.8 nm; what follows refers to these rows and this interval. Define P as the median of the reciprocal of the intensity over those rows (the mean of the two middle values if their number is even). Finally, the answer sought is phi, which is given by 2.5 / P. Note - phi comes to 74.9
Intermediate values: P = 0.0334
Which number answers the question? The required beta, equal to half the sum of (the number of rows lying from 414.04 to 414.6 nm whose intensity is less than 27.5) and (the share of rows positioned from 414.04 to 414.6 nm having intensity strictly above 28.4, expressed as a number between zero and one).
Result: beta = 1.33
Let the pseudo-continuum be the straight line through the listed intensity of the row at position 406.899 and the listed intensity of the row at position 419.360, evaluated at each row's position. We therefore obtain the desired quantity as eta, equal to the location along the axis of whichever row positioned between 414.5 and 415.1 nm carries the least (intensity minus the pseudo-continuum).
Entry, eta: 414.560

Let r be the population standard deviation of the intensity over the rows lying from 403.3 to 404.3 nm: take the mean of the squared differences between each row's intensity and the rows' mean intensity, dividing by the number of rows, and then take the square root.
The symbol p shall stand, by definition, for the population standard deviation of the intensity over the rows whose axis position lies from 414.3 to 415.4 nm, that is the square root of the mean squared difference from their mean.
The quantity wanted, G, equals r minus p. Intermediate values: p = 1.49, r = 2.3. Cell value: 0.81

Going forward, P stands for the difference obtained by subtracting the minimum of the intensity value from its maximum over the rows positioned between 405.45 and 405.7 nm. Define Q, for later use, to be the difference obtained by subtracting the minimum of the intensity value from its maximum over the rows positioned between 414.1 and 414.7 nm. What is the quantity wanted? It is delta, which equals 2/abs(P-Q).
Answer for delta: 0.6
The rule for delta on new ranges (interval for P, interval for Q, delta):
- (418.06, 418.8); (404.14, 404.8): 0.2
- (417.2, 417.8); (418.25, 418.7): 3.3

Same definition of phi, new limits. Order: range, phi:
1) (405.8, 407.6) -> 68.8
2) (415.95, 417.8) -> 75.6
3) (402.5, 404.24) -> 70.2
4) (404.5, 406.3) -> 70.8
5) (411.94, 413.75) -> 73.2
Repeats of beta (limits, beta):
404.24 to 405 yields 1.81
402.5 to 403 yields 1.25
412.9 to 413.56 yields 1.71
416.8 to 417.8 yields 1.75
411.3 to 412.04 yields 0.44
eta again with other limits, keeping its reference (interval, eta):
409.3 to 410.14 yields 410.097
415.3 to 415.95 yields 415.515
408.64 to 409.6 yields 409.531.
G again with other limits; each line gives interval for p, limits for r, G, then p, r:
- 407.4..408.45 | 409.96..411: 2.08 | 2.49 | 4.6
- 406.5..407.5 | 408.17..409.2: 0.77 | 1.91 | 2.7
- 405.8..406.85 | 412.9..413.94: -0.36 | 2.35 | 2.0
